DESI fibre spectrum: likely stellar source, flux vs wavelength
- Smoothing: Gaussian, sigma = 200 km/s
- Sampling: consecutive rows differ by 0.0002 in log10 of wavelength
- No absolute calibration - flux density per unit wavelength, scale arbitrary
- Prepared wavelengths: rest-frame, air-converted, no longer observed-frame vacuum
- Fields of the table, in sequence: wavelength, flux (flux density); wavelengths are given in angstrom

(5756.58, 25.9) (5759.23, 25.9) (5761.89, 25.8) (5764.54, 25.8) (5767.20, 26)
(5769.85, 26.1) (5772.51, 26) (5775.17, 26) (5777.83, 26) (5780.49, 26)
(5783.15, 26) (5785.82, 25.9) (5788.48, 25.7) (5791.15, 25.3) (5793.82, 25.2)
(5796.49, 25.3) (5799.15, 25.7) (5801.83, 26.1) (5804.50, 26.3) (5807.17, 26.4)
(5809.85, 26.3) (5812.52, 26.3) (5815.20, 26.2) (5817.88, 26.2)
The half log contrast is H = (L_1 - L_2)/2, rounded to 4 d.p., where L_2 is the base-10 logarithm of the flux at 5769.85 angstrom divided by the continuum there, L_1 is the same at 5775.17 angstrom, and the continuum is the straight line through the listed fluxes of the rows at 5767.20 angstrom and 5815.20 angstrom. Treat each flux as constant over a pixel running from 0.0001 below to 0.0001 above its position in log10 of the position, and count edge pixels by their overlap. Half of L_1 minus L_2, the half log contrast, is -0.0010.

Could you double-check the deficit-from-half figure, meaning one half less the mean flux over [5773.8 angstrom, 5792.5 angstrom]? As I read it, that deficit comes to -25.3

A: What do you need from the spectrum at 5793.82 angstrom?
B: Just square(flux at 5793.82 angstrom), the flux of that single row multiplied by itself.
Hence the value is 635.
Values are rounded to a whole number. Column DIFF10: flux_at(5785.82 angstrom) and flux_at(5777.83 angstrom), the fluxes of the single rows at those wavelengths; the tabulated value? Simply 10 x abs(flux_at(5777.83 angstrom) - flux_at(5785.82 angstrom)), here 1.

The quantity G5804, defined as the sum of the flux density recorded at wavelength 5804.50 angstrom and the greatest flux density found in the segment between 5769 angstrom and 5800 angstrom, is 52.4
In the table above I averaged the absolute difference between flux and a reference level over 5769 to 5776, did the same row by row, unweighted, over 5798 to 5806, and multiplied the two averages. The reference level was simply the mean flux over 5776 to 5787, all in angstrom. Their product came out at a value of 0.014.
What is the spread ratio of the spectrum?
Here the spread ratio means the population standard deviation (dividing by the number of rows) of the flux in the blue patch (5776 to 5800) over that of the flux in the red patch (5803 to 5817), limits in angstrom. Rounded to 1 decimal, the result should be 4.9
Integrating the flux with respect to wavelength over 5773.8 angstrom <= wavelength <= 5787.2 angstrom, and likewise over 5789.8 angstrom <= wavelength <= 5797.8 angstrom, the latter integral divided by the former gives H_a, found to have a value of 0.6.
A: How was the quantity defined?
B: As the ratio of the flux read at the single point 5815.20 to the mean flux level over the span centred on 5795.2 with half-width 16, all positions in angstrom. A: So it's 1.01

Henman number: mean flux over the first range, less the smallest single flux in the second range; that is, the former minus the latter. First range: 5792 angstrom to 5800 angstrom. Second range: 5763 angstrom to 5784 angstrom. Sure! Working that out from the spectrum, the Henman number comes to -0.4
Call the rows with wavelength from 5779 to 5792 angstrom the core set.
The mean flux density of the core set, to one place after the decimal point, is 25.8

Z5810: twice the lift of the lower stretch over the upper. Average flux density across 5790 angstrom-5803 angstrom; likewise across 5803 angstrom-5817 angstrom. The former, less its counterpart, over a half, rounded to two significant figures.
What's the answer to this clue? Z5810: -1.6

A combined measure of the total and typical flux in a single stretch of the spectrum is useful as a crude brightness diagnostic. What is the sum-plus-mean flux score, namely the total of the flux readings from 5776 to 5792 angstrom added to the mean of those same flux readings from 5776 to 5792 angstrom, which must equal 181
